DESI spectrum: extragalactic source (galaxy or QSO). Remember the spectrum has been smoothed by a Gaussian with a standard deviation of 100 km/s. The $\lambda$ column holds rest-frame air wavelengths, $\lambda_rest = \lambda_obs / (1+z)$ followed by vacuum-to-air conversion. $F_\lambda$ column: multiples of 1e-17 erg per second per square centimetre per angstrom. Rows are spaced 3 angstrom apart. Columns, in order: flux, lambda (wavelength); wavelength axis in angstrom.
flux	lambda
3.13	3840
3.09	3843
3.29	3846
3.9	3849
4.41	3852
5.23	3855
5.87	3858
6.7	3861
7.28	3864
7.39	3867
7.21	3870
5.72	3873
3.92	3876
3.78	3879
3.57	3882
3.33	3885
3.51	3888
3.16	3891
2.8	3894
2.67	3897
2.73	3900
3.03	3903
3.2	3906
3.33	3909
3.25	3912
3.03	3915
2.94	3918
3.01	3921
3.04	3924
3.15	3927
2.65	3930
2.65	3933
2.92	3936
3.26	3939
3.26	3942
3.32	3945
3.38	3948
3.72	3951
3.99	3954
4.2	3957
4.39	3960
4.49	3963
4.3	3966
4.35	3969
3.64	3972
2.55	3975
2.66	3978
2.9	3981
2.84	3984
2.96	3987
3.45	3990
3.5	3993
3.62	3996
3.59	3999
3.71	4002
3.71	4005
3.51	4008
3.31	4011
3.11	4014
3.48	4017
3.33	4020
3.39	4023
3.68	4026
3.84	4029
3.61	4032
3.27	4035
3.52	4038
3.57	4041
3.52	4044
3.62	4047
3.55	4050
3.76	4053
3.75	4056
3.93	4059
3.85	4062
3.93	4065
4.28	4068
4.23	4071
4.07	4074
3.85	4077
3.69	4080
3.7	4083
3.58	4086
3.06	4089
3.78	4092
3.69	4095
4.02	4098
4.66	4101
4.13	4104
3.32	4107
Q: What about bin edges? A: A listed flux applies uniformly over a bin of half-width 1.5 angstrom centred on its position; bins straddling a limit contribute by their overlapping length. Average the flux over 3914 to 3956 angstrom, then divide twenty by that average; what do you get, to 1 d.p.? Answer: 6.3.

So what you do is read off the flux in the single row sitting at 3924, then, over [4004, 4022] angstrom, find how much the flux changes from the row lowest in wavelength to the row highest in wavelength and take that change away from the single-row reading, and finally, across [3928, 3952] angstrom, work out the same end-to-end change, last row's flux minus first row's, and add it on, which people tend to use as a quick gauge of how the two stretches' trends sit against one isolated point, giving 4.5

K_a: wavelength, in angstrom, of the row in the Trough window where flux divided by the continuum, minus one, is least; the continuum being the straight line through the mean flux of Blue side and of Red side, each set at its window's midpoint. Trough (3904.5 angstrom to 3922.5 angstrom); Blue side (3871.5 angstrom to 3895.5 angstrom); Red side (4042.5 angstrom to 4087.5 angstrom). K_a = 3918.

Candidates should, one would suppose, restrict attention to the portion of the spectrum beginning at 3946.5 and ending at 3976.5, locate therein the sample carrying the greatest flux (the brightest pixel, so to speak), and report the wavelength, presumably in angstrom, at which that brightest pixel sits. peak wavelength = 3963 angstrom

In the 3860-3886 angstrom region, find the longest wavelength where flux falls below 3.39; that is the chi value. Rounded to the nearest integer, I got 3885 angstrom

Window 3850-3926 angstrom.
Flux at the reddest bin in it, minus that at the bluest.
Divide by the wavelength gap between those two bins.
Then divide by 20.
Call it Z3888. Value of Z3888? -0.0010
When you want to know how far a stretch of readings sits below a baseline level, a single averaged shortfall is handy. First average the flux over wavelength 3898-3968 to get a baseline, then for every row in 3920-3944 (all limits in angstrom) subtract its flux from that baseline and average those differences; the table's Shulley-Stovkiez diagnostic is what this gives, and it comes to 0.4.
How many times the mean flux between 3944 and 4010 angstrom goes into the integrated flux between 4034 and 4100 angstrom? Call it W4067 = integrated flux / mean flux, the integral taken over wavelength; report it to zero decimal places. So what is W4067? 69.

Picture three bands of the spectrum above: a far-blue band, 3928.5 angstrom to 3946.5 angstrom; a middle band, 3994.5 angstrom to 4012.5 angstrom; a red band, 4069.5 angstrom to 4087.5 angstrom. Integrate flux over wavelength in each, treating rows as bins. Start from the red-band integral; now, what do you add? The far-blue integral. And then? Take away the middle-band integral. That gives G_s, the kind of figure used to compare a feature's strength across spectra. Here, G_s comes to 59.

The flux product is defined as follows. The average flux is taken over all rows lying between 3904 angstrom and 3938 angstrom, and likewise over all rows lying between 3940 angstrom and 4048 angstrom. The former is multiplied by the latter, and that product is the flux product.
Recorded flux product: 10.7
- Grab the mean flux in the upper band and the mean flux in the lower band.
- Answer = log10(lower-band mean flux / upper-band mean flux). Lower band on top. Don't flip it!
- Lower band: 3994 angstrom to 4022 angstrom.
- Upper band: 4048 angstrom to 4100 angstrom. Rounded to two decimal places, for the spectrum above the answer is -0.04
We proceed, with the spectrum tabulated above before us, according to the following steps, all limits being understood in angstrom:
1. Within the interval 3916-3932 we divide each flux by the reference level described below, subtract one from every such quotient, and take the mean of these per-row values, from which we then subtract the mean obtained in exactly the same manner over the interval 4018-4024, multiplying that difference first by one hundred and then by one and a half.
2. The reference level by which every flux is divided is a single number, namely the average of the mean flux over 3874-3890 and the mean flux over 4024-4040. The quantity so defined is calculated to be -17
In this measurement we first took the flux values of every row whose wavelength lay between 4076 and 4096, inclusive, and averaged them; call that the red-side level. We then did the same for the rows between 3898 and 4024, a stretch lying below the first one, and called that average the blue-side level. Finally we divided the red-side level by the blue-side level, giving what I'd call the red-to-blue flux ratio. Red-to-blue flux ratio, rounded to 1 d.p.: 1.1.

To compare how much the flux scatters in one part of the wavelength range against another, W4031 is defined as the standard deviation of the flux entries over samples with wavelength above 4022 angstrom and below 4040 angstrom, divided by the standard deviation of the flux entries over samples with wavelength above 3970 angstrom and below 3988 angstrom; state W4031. 0.54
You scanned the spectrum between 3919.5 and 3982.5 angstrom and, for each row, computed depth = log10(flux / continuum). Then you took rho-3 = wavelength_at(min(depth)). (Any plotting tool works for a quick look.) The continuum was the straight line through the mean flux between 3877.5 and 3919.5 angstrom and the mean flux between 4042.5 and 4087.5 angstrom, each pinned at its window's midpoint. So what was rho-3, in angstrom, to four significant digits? 3975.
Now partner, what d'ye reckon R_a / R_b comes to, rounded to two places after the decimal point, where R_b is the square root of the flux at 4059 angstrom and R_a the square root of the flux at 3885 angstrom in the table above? 0.92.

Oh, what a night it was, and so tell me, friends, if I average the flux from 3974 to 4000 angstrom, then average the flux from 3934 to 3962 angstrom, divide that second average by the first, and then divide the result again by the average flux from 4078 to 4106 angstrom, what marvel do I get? 0.30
